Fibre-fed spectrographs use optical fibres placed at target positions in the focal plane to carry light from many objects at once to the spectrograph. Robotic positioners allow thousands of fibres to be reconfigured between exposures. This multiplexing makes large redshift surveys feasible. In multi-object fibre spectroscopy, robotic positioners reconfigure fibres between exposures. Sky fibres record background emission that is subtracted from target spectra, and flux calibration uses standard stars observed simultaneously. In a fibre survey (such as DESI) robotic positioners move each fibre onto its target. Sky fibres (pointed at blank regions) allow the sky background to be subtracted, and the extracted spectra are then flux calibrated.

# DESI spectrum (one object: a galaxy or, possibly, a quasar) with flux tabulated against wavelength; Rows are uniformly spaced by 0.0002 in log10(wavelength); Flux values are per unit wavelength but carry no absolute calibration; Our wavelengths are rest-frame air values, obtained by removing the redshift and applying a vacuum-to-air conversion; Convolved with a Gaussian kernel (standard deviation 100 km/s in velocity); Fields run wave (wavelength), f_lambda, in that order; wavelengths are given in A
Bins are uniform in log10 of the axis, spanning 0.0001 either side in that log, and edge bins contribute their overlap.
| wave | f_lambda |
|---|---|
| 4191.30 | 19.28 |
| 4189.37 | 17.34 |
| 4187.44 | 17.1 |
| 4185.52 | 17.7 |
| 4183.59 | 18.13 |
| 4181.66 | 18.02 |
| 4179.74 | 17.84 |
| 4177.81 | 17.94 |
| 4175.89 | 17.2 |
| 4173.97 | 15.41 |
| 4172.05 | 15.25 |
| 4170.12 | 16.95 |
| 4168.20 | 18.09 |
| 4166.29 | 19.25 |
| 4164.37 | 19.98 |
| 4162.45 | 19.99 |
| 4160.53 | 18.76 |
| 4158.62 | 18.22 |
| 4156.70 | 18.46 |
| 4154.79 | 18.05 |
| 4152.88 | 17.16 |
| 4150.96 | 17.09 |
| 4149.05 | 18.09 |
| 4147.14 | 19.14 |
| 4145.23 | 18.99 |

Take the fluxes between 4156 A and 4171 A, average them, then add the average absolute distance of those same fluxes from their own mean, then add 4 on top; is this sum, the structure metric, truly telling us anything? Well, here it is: 23.5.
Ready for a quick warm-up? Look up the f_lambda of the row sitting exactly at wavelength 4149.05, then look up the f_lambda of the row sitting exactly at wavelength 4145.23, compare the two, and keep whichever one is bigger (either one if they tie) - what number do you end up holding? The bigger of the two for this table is 19.0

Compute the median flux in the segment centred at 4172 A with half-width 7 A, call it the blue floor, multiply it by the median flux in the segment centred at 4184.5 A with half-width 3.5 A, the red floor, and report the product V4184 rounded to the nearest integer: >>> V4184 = 307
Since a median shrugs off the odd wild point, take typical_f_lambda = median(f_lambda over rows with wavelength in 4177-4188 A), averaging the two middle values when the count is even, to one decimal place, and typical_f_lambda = 17.9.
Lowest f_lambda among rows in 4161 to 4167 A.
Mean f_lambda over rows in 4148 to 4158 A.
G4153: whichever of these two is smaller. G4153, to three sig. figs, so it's 17.8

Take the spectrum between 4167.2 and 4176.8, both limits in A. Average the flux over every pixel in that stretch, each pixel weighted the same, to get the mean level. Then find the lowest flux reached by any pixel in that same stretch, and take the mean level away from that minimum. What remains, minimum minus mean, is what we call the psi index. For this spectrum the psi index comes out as -1.3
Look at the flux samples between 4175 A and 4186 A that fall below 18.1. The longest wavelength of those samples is 4185.52 A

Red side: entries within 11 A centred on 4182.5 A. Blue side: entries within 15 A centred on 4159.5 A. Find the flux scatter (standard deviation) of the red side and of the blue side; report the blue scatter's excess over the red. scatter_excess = 0.6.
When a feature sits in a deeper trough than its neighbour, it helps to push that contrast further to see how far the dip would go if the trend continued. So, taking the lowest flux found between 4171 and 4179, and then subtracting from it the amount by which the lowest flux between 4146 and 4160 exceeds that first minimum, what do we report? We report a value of 13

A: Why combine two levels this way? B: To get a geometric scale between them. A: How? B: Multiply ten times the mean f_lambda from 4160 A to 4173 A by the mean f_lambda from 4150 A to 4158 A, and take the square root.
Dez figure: 56.9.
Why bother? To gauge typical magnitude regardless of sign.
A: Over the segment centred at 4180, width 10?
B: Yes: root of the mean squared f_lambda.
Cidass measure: 17.83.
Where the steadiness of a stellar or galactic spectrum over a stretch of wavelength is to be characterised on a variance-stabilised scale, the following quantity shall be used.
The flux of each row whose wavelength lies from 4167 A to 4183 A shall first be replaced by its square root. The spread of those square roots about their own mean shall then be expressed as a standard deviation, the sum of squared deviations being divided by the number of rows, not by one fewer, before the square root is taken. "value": 0.13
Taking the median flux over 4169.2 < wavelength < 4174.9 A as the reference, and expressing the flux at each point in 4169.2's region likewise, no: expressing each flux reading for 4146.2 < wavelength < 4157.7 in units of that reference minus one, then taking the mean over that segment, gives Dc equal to 0.17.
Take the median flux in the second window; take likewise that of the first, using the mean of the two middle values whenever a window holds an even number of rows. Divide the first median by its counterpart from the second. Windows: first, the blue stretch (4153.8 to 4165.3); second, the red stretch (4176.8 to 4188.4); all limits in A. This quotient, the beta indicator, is 1.040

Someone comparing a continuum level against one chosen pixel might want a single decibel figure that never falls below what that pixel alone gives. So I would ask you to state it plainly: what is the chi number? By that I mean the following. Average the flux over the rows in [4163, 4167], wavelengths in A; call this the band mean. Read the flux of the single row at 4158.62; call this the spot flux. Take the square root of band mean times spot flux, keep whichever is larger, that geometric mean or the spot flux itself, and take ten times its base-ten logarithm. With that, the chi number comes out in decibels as 12.8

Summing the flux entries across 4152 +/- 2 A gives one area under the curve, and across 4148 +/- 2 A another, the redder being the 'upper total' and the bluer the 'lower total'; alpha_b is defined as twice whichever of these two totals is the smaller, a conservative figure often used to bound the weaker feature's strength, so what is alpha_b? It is 68.5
